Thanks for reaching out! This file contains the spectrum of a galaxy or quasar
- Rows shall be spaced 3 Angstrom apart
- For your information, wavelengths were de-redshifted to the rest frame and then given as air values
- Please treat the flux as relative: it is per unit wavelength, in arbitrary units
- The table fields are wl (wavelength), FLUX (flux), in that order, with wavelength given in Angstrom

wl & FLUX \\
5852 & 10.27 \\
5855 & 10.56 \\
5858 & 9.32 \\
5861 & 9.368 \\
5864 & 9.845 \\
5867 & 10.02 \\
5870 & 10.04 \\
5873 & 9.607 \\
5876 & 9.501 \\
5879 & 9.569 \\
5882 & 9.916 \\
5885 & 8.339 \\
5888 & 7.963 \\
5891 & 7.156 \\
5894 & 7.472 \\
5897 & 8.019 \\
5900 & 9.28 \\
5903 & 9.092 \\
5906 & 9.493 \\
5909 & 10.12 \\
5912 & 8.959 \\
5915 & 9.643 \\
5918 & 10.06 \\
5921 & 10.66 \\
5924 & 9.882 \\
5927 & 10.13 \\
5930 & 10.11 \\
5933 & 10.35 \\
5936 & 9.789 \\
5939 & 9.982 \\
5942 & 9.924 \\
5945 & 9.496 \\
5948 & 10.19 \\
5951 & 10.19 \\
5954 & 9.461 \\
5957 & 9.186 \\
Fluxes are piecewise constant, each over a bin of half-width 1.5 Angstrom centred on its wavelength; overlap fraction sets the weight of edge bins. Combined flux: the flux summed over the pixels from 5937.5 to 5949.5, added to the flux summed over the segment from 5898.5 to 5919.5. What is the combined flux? 106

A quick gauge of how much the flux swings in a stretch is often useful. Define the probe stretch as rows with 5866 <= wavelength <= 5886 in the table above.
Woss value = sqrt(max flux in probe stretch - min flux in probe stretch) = 1.3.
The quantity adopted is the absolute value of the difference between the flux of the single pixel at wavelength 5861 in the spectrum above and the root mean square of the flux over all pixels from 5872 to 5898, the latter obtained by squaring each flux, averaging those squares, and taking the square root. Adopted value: 0.7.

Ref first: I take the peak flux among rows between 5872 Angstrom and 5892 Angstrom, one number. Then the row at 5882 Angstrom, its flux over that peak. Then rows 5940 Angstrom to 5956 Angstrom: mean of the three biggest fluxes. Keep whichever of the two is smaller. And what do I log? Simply 1.00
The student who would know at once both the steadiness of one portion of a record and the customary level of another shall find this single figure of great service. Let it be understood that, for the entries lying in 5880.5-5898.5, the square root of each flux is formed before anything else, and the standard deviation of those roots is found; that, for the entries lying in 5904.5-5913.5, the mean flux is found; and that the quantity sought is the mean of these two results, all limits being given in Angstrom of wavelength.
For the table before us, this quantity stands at 4.84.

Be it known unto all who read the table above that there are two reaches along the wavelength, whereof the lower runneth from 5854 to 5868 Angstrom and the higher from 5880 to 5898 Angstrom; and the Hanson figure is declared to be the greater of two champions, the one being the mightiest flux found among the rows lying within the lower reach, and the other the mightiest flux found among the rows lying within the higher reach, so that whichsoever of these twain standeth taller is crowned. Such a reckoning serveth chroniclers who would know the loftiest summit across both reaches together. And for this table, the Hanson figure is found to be 10.6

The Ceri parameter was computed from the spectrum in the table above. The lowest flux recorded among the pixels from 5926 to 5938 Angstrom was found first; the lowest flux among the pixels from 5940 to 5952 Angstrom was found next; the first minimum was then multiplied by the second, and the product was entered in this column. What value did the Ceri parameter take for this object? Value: 93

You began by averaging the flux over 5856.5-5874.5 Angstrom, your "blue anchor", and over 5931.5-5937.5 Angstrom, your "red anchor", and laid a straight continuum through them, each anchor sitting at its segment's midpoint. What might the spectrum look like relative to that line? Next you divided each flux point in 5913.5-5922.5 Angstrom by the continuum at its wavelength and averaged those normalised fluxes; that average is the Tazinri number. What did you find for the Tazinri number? 1.01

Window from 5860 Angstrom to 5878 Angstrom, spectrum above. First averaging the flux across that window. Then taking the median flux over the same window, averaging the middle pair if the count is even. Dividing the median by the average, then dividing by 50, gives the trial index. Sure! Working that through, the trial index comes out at 0.0200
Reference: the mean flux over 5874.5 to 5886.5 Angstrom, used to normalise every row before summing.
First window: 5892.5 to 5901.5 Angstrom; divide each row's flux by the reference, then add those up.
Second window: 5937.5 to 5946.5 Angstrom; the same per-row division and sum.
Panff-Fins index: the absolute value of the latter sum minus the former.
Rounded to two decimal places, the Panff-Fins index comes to 0.50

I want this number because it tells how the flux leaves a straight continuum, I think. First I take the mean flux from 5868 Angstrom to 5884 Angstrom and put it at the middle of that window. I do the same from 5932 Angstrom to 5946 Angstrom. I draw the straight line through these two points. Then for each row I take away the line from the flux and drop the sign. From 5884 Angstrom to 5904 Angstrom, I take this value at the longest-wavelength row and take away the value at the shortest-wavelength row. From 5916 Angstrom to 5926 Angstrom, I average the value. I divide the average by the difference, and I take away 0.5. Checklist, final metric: -1.0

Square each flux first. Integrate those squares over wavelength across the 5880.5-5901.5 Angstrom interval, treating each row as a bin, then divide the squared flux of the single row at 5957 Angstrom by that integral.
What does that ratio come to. 0.058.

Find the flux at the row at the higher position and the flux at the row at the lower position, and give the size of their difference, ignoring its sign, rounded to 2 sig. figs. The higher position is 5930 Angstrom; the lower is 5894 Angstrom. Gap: 2.6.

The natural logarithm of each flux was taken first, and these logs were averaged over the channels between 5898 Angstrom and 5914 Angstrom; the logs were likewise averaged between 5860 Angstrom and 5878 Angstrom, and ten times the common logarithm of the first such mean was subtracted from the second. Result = -1.22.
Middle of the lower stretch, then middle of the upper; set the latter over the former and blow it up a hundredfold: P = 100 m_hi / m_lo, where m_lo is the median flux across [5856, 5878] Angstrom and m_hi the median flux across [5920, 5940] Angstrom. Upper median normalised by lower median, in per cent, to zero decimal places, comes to 105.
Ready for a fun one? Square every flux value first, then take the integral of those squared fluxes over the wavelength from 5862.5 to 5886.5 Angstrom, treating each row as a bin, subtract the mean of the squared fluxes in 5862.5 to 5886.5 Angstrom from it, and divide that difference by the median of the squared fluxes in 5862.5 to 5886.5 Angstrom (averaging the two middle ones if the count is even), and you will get 22.5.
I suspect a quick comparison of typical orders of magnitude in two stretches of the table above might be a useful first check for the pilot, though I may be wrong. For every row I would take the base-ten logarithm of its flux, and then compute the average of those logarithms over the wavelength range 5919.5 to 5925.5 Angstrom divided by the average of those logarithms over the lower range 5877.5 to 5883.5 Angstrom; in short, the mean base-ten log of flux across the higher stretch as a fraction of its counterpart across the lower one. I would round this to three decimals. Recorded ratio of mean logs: 1.023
